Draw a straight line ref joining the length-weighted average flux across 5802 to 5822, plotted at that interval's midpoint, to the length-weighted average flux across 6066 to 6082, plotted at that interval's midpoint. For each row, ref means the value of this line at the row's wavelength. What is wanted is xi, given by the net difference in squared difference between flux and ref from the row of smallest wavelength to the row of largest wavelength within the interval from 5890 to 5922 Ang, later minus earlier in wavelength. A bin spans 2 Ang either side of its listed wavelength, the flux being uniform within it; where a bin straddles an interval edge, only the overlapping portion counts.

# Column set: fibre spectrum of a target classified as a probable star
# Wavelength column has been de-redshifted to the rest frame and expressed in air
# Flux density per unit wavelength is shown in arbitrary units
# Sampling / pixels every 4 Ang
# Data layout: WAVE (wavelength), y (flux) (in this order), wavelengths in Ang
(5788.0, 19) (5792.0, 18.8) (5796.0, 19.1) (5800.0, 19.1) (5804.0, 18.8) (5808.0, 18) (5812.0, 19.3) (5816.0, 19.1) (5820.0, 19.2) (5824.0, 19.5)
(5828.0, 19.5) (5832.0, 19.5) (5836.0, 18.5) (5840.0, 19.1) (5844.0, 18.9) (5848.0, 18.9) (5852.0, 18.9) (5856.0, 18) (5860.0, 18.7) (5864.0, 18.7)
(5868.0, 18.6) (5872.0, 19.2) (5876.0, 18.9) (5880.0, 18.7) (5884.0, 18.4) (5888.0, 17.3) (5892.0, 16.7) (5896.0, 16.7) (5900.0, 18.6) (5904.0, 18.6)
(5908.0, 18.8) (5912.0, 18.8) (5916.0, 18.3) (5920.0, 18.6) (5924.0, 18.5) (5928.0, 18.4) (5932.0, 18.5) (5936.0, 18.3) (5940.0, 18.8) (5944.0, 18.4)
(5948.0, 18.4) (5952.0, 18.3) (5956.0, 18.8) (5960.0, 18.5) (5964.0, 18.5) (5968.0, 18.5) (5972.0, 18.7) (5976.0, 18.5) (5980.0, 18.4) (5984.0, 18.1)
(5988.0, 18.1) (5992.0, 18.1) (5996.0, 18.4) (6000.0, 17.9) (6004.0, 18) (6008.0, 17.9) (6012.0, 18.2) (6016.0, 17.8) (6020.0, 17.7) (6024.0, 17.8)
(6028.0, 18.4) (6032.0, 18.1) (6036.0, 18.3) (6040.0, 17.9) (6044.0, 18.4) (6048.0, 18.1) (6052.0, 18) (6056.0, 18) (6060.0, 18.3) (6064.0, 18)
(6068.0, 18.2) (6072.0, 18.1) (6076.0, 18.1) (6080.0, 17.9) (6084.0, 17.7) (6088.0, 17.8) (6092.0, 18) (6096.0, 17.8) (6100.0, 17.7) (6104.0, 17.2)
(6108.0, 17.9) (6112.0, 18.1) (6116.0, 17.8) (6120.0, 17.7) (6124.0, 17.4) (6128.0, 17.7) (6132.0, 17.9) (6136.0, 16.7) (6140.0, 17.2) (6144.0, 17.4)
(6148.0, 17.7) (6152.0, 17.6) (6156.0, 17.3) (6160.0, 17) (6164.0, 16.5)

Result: -3.74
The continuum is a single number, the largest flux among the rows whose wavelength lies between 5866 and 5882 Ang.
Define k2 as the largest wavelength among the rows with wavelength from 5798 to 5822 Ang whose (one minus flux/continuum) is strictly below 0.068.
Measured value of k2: 5820.0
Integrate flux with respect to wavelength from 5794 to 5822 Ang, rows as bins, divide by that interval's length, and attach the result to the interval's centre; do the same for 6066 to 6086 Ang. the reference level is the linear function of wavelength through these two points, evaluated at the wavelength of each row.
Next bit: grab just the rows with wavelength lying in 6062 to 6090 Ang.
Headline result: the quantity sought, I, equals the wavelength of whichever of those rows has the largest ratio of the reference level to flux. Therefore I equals 6084.0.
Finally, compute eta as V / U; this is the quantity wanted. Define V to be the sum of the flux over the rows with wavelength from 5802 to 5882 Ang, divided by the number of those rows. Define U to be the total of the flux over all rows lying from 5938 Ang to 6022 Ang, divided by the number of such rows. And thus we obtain 1.03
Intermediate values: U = 18.3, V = 18.9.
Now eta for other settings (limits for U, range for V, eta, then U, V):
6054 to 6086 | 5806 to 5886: 1.05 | 18.0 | 18.9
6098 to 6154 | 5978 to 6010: 1.03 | 17.6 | 18.1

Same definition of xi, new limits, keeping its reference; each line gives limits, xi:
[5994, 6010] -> 0.14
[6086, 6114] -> -0.03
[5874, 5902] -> -0.05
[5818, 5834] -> 0.35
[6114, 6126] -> 0.25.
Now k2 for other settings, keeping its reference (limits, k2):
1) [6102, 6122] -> 6112.0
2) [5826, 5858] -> 5856.0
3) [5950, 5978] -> 5976.0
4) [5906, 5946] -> 5944.0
